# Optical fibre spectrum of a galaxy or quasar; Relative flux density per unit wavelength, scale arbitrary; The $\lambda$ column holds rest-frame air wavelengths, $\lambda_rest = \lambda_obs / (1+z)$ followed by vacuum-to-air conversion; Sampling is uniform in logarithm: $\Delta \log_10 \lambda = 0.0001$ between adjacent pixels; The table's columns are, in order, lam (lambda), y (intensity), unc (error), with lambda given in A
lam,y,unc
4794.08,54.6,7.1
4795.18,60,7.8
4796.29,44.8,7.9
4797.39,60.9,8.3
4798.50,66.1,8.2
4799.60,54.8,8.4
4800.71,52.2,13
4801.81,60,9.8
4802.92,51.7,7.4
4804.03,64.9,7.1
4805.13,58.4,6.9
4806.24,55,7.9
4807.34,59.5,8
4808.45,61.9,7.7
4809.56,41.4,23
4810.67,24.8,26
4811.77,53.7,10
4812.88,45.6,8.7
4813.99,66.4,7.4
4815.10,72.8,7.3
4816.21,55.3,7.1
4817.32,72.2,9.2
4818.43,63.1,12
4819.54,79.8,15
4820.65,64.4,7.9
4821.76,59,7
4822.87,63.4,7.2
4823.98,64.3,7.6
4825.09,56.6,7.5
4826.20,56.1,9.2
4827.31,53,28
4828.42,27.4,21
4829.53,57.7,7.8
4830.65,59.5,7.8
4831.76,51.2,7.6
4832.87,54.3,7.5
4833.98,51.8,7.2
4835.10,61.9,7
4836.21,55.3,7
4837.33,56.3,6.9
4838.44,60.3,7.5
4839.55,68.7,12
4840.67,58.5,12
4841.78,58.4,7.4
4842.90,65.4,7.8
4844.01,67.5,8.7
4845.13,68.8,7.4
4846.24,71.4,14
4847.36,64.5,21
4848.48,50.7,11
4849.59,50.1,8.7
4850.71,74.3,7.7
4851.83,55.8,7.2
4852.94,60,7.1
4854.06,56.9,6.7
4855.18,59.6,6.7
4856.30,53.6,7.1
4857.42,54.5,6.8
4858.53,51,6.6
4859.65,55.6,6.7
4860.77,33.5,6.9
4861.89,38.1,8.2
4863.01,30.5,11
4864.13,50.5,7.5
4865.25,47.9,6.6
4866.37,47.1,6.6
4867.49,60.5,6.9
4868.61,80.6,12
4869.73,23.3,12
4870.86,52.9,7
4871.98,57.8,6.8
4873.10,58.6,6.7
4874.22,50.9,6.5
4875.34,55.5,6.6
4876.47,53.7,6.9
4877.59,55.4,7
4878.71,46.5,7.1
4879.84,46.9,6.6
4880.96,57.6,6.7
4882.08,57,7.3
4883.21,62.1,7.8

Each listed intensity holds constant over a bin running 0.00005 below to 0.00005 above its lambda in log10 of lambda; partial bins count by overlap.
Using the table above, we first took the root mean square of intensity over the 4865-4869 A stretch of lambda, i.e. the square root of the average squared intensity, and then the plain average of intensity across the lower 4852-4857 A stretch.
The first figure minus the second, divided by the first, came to 0.05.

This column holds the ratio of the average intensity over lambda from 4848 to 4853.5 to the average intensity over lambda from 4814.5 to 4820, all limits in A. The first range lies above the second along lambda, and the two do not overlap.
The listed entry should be 0.85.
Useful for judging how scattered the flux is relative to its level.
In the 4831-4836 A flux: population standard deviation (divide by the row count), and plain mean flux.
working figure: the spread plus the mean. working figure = 59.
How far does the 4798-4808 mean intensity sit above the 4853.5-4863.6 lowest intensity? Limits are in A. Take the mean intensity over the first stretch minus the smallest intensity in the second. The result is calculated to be 28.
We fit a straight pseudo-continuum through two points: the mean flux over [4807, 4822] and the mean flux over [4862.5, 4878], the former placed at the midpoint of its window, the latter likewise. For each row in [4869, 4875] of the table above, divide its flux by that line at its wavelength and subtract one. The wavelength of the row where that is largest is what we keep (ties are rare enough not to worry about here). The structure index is 4873.10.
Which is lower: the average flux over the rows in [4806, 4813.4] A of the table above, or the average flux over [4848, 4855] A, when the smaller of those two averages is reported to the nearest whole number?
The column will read 49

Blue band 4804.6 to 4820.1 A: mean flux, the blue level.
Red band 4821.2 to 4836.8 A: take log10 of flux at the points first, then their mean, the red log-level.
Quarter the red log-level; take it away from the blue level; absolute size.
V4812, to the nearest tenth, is 57.4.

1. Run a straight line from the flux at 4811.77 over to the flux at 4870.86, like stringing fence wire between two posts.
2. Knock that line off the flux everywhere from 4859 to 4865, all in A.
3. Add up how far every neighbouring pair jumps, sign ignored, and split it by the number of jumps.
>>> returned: 14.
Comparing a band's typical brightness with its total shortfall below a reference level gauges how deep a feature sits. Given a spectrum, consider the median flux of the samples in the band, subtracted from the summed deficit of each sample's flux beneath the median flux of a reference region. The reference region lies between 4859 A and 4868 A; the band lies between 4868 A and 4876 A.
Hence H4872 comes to -103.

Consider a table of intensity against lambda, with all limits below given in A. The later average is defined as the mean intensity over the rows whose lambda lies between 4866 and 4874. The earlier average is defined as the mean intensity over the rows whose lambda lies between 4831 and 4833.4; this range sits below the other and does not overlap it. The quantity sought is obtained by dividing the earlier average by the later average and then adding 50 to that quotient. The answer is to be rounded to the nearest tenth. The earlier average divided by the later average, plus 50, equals 51.0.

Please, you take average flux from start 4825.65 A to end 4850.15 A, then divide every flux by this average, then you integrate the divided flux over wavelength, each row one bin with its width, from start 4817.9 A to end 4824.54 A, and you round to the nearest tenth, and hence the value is 7.6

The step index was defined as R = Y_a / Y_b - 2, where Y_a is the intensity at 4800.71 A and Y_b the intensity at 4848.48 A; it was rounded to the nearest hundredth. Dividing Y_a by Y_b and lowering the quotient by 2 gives -0.97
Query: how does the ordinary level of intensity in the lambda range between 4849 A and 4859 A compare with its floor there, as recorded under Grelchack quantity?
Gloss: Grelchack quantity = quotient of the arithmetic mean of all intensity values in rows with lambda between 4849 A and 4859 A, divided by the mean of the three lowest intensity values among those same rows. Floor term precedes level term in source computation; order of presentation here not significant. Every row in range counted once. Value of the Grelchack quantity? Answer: 1.11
